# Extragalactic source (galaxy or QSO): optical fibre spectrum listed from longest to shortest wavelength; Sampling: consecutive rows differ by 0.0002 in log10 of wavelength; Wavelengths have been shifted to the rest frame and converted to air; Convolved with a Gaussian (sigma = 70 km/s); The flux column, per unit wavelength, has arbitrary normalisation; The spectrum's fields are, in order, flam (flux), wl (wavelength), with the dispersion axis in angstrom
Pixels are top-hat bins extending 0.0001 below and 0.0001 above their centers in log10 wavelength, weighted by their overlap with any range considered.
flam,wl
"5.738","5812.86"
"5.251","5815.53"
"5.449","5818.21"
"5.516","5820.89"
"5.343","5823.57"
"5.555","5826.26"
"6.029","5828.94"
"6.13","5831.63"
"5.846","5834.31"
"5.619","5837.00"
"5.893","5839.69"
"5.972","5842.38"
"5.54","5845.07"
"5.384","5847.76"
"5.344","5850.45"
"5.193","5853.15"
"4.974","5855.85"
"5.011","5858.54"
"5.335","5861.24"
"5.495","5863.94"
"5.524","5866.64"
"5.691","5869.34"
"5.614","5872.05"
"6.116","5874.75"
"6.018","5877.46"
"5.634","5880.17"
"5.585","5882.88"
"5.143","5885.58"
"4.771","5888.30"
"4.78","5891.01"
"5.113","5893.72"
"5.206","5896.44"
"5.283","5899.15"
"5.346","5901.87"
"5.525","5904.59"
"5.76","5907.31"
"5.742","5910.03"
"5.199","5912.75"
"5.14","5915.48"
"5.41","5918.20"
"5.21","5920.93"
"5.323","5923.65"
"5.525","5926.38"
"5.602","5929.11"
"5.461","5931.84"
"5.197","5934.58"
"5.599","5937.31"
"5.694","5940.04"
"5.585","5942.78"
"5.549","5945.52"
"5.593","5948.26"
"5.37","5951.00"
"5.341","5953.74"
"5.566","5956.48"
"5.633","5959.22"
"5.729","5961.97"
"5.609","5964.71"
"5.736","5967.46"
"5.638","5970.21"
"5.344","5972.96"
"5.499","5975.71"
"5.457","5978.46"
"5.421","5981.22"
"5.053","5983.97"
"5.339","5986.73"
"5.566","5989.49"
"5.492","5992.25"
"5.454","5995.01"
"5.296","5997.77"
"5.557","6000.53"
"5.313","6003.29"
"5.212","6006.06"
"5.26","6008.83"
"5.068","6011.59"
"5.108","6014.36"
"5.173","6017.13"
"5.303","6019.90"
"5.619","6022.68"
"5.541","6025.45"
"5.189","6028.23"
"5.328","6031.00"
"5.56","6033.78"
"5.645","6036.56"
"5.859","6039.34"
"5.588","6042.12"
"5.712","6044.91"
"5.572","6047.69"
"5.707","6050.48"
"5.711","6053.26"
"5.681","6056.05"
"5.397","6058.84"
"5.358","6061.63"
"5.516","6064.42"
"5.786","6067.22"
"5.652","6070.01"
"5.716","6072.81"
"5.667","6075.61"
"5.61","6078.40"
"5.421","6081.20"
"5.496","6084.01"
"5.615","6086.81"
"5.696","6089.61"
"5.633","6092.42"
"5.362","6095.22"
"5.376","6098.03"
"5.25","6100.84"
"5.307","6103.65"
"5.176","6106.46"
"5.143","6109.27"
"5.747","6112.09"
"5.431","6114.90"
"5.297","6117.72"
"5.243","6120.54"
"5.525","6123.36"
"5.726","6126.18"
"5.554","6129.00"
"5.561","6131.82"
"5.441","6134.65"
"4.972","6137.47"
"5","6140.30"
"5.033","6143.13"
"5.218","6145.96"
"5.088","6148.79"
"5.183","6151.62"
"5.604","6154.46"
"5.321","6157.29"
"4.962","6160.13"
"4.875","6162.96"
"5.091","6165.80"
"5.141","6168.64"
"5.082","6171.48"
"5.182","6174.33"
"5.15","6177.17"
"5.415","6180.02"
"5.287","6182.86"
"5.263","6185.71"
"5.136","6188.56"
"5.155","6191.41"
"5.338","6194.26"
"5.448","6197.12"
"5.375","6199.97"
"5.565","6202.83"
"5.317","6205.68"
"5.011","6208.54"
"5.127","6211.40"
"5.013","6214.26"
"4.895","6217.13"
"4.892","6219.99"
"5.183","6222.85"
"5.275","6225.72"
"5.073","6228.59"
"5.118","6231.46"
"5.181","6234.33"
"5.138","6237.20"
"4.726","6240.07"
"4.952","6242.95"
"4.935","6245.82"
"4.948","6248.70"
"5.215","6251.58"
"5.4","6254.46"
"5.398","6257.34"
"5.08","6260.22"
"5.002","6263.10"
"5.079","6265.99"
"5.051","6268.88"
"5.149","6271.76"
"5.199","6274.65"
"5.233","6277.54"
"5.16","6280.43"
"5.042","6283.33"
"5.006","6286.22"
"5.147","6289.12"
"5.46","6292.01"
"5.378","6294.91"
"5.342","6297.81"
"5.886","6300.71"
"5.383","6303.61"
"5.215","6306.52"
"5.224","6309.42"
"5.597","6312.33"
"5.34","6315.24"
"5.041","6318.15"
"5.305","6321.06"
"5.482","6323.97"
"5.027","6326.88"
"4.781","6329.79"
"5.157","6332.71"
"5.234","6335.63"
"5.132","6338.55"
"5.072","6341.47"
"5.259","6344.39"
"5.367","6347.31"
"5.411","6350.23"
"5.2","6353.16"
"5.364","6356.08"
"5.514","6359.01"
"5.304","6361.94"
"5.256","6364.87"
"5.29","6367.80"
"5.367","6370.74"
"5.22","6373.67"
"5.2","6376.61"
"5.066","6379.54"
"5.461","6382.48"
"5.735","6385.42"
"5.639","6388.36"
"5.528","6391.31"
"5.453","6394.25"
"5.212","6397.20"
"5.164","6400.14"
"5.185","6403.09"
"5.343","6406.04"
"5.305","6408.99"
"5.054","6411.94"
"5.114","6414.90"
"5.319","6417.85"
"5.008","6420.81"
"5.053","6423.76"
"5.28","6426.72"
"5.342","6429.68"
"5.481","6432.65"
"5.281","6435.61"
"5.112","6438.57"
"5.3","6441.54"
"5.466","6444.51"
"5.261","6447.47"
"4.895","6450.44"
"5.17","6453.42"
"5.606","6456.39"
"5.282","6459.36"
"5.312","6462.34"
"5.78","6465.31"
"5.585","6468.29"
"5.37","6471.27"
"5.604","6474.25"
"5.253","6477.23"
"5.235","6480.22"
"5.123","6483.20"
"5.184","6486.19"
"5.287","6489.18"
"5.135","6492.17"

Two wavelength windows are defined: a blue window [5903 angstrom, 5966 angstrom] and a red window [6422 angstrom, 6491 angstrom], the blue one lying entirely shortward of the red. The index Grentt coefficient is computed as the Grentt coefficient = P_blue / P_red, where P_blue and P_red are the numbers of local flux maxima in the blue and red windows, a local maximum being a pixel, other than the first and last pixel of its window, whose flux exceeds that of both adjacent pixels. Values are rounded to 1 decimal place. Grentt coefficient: 1.2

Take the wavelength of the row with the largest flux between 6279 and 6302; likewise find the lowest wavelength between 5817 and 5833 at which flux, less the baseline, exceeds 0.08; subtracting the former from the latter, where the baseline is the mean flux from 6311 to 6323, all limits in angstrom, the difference -482.5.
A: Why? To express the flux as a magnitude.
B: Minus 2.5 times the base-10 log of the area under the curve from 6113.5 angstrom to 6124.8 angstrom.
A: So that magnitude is -4.46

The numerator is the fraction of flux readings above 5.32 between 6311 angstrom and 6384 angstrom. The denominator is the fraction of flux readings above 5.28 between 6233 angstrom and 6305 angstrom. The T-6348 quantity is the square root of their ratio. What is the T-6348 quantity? 1.13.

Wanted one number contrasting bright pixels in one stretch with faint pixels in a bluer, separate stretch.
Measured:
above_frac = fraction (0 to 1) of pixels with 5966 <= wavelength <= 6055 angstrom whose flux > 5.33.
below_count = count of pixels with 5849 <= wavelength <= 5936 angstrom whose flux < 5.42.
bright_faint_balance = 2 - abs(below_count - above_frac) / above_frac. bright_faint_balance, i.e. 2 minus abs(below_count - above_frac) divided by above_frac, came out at -24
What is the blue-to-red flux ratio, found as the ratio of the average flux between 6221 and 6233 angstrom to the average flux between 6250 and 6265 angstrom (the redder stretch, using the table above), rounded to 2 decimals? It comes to 0.99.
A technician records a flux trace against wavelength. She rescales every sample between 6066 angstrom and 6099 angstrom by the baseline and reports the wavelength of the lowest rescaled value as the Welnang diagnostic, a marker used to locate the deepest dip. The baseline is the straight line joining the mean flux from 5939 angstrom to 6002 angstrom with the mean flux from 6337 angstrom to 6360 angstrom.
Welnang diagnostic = 6095.22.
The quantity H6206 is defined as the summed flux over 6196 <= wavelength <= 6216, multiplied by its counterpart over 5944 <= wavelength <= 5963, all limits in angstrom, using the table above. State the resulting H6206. 1429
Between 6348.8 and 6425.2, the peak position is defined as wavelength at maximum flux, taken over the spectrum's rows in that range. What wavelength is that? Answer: 6385.42 angstrom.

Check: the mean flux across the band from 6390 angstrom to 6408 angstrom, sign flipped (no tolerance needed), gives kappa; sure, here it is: -5.31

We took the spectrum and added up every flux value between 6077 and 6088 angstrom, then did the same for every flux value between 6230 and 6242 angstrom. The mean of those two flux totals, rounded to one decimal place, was 21.2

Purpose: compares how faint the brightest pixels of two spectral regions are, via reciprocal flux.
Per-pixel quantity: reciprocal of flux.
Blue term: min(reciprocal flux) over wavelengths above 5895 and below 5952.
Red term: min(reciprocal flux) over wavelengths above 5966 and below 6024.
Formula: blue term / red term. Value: 0.996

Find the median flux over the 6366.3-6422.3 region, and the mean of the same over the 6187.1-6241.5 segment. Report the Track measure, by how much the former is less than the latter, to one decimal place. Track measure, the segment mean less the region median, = -0.1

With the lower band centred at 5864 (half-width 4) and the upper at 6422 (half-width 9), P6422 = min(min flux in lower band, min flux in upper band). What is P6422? 5.01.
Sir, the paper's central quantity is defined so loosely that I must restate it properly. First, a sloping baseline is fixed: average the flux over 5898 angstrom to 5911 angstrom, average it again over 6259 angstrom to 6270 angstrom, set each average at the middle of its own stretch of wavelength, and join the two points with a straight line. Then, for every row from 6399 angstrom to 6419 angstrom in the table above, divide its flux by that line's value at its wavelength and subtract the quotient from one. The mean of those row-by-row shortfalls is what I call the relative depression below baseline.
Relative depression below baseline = -0.07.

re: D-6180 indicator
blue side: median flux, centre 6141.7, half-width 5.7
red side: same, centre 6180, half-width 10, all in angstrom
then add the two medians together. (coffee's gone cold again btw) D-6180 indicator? 10.2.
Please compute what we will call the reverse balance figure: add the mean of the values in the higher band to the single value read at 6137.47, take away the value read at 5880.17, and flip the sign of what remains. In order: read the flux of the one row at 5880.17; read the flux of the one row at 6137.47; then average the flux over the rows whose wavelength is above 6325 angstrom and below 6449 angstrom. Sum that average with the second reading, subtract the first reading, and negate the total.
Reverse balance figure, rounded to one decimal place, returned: -4.6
